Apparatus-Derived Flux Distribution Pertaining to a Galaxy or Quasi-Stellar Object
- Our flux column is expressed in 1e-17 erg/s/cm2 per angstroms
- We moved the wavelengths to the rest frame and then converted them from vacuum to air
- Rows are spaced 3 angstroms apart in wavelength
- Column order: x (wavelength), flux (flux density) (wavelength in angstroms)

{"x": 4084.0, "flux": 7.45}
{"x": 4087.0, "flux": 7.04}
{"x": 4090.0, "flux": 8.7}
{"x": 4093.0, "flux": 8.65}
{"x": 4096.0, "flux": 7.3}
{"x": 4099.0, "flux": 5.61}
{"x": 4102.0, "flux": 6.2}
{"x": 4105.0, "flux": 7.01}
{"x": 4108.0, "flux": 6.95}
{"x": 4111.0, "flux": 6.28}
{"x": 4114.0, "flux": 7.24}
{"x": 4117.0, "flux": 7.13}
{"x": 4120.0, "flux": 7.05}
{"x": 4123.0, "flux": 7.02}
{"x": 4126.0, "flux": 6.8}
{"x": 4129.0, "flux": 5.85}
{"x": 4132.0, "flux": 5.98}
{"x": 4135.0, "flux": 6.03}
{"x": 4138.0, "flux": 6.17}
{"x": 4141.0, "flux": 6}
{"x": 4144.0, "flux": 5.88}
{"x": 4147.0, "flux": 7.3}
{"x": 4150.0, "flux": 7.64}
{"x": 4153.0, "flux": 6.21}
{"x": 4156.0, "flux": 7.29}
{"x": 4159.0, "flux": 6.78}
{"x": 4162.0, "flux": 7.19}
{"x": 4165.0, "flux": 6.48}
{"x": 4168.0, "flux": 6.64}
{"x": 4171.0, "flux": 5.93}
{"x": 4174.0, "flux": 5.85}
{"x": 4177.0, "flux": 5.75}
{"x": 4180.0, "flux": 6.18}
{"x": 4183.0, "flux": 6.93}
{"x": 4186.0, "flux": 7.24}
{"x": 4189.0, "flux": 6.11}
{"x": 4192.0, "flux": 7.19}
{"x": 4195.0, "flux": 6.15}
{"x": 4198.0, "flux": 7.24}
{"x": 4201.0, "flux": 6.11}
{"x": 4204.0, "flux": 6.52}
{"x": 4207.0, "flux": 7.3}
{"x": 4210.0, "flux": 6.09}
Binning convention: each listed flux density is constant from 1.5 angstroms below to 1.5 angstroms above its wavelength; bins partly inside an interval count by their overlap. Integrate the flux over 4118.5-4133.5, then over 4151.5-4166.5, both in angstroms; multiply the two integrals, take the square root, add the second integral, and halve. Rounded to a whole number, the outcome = 101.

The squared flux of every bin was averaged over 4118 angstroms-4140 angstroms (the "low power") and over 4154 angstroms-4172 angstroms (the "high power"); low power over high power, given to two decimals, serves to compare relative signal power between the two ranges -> 0.91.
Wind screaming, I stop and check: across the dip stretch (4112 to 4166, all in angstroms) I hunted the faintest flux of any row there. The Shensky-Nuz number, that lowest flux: 5.85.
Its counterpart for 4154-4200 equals 5.75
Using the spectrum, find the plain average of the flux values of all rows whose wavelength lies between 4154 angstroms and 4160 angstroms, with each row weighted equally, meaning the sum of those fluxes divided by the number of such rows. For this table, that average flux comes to 7.0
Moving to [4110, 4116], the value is 6.8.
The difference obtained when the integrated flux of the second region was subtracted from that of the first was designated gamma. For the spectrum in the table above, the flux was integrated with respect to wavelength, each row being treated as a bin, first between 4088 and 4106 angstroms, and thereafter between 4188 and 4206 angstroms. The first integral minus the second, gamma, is 12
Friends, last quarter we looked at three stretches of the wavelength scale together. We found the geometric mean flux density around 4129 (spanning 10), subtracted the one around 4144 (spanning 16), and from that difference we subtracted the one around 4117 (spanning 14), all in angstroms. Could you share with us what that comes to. -7.3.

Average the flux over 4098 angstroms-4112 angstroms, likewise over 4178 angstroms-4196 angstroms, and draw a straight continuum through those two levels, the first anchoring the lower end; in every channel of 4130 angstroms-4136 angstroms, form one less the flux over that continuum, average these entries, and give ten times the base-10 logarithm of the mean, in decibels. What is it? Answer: -11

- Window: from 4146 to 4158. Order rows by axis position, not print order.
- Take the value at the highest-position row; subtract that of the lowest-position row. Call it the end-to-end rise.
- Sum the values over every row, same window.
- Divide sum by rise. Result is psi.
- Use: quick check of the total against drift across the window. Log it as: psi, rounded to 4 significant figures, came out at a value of -2844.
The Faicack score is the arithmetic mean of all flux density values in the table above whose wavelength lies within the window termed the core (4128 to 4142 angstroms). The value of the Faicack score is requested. 6.01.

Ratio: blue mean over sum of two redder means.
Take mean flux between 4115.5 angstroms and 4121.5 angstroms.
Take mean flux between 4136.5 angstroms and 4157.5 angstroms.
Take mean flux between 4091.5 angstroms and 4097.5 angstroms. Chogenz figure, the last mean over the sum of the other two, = 0.581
